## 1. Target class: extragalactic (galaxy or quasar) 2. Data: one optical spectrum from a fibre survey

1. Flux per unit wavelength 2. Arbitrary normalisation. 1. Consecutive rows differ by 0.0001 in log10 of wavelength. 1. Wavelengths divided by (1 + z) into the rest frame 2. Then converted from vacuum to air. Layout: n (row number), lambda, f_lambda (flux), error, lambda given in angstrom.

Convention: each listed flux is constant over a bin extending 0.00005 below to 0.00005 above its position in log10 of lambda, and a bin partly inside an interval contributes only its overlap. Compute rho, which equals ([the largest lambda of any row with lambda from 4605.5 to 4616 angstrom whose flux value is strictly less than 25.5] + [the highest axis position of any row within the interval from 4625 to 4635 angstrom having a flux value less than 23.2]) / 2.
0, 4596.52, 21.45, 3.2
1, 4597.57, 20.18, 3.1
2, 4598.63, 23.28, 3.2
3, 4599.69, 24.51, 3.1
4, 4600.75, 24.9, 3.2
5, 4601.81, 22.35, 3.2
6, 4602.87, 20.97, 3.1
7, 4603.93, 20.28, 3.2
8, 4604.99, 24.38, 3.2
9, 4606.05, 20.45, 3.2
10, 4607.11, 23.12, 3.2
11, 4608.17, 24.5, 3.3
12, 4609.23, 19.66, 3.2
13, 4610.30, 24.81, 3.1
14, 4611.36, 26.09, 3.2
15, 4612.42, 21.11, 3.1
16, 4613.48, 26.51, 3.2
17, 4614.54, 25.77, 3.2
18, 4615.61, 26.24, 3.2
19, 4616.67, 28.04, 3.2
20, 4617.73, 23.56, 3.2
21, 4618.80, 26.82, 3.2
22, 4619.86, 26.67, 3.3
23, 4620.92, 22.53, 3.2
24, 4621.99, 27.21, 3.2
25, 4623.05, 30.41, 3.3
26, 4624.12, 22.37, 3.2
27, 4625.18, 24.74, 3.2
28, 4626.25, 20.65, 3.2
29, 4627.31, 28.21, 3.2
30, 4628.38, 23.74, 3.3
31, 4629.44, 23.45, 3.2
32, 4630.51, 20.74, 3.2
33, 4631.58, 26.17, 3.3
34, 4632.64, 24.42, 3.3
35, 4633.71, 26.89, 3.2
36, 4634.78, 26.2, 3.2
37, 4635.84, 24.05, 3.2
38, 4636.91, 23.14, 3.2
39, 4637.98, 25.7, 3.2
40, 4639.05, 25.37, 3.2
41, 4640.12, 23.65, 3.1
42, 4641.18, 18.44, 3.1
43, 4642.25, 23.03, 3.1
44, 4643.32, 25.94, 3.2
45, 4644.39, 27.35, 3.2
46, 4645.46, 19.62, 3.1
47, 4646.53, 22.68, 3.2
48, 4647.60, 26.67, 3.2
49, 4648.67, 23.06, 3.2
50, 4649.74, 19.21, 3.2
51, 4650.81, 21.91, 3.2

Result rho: 4621.5 angstrom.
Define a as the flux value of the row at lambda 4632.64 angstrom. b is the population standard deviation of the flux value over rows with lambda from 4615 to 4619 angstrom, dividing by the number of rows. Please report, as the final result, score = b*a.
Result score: 40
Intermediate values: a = 24.42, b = 1.64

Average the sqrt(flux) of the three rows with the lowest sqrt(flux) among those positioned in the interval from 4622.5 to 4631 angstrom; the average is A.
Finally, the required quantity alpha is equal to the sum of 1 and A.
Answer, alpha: 5.61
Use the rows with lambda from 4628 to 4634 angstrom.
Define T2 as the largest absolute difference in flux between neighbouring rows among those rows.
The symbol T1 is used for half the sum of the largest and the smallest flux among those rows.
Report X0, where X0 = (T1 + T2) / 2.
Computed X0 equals 14.62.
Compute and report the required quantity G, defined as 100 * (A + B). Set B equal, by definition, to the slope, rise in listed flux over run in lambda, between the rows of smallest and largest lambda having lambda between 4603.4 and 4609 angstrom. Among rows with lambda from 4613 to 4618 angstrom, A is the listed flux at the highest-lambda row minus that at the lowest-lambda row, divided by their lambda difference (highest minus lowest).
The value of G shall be 30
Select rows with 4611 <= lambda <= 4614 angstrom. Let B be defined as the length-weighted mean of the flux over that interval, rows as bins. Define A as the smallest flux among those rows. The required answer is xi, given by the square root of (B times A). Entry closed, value 22.7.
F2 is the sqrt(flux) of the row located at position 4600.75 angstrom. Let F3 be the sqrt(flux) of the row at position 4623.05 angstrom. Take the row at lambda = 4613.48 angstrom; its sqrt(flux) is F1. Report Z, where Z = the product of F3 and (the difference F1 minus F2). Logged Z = 1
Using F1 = 5.1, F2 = 4.99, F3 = 5.51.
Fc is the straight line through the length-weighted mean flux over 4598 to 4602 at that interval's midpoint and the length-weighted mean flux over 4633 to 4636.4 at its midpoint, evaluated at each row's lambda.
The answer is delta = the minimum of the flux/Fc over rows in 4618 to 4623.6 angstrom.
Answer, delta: 0.91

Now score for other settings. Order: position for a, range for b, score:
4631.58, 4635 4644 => 59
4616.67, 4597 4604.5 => 51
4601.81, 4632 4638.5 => 29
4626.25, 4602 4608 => 34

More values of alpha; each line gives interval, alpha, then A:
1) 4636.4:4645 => 5.63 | 4.63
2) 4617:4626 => 5.78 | 4.78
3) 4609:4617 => 5.67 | 4.67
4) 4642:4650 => 5.52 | 4.52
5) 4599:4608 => 5.53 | 4.53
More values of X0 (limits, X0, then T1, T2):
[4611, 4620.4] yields 14.99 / 24.6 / 5.40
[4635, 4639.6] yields 13.49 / 24.4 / 2.56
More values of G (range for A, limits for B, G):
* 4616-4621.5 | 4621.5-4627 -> -284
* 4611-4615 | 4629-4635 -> 41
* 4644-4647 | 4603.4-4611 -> -147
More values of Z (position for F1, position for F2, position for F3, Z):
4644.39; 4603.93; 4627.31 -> 4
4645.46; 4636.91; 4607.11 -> -2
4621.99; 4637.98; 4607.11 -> 1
